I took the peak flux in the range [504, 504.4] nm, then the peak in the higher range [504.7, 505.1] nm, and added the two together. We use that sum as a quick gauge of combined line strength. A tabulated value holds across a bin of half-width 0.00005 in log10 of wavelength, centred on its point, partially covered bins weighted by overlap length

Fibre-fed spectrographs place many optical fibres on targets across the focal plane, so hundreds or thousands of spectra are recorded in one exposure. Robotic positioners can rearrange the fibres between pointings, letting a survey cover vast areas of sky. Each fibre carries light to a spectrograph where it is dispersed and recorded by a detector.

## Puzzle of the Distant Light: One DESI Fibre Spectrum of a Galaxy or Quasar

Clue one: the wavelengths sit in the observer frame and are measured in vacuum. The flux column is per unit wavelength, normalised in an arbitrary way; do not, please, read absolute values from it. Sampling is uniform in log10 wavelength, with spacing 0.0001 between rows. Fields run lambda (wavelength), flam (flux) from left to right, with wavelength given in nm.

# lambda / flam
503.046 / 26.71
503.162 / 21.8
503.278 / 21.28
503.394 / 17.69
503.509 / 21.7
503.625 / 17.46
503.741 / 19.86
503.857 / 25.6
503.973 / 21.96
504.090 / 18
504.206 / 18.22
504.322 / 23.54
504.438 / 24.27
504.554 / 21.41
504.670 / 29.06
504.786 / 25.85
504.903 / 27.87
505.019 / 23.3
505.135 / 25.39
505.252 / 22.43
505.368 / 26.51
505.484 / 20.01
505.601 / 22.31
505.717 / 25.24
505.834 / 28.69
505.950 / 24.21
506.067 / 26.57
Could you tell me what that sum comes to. 51.4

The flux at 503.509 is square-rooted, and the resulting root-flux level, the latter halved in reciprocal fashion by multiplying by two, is 9.3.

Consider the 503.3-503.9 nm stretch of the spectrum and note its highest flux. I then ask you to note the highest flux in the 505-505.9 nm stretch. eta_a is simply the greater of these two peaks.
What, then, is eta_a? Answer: 28.7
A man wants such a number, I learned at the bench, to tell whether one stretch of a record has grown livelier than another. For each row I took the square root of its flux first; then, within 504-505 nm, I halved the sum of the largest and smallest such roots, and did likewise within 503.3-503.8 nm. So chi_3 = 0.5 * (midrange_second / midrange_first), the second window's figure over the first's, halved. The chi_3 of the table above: 0.459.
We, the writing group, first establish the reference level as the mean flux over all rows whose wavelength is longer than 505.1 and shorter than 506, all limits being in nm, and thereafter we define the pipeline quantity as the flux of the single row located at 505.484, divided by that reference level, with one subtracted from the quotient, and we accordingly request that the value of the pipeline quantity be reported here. -0.18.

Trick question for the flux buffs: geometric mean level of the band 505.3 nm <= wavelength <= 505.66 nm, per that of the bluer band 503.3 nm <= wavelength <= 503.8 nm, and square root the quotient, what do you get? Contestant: 1.09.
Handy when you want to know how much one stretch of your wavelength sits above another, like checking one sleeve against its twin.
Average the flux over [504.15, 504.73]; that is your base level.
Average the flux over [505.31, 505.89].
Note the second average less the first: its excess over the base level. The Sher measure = 1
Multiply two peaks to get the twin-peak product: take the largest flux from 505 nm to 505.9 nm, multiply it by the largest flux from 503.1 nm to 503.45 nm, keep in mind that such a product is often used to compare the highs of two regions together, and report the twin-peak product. 625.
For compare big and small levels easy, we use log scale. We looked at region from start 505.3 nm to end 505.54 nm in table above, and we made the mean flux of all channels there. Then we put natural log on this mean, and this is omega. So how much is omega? 3.15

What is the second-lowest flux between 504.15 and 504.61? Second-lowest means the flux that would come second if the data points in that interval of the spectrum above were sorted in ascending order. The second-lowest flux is 21.41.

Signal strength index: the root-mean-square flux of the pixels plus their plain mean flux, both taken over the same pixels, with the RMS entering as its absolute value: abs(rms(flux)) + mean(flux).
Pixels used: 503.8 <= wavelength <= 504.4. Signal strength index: 43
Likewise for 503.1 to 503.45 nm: 41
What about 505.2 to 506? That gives 49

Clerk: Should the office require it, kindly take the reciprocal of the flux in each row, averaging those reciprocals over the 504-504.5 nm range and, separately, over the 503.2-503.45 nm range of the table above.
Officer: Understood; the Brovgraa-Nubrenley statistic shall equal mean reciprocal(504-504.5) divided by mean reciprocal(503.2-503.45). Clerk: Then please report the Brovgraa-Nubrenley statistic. 0.9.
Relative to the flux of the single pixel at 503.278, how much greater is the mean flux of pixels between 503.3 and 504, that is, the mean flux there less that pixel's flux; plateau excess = -1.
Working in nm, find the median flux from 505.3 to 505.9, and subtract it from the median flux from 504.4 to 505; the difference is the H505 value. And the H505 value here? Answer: 1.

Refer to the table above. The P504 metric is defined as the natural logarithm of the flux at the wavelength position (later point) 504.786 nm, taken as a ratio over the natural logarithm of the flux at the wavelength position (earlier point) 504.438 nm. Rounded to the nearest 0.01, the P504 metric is 1.02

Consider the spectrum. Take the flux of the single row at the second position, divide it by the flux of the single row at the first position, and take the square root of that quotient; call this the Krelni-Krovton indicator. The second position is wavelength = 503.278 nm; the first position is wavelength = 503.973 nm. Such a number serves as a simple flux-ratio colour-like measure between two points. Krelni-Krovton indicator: 0.98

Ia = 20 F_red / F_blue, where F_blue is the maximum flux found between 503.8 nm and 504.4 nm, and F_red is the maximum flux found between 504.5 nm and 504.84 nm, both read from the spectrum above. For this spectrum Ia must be 22.7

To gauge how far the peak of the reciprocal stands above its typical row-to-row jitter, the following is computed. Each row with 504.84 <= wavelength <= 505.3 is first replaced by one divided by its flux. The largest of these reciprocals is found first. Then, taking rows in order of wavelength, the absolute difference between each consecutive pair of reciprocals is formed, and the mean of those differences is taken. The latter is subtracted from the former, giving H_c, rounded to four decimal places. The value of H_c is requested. 0.0393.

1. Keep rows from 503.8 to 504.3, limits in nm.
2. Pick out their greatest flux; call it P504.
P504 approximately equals 25.6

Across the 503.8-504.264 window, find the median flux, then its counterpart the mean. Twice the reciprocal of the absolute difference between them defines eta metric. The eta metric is 2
